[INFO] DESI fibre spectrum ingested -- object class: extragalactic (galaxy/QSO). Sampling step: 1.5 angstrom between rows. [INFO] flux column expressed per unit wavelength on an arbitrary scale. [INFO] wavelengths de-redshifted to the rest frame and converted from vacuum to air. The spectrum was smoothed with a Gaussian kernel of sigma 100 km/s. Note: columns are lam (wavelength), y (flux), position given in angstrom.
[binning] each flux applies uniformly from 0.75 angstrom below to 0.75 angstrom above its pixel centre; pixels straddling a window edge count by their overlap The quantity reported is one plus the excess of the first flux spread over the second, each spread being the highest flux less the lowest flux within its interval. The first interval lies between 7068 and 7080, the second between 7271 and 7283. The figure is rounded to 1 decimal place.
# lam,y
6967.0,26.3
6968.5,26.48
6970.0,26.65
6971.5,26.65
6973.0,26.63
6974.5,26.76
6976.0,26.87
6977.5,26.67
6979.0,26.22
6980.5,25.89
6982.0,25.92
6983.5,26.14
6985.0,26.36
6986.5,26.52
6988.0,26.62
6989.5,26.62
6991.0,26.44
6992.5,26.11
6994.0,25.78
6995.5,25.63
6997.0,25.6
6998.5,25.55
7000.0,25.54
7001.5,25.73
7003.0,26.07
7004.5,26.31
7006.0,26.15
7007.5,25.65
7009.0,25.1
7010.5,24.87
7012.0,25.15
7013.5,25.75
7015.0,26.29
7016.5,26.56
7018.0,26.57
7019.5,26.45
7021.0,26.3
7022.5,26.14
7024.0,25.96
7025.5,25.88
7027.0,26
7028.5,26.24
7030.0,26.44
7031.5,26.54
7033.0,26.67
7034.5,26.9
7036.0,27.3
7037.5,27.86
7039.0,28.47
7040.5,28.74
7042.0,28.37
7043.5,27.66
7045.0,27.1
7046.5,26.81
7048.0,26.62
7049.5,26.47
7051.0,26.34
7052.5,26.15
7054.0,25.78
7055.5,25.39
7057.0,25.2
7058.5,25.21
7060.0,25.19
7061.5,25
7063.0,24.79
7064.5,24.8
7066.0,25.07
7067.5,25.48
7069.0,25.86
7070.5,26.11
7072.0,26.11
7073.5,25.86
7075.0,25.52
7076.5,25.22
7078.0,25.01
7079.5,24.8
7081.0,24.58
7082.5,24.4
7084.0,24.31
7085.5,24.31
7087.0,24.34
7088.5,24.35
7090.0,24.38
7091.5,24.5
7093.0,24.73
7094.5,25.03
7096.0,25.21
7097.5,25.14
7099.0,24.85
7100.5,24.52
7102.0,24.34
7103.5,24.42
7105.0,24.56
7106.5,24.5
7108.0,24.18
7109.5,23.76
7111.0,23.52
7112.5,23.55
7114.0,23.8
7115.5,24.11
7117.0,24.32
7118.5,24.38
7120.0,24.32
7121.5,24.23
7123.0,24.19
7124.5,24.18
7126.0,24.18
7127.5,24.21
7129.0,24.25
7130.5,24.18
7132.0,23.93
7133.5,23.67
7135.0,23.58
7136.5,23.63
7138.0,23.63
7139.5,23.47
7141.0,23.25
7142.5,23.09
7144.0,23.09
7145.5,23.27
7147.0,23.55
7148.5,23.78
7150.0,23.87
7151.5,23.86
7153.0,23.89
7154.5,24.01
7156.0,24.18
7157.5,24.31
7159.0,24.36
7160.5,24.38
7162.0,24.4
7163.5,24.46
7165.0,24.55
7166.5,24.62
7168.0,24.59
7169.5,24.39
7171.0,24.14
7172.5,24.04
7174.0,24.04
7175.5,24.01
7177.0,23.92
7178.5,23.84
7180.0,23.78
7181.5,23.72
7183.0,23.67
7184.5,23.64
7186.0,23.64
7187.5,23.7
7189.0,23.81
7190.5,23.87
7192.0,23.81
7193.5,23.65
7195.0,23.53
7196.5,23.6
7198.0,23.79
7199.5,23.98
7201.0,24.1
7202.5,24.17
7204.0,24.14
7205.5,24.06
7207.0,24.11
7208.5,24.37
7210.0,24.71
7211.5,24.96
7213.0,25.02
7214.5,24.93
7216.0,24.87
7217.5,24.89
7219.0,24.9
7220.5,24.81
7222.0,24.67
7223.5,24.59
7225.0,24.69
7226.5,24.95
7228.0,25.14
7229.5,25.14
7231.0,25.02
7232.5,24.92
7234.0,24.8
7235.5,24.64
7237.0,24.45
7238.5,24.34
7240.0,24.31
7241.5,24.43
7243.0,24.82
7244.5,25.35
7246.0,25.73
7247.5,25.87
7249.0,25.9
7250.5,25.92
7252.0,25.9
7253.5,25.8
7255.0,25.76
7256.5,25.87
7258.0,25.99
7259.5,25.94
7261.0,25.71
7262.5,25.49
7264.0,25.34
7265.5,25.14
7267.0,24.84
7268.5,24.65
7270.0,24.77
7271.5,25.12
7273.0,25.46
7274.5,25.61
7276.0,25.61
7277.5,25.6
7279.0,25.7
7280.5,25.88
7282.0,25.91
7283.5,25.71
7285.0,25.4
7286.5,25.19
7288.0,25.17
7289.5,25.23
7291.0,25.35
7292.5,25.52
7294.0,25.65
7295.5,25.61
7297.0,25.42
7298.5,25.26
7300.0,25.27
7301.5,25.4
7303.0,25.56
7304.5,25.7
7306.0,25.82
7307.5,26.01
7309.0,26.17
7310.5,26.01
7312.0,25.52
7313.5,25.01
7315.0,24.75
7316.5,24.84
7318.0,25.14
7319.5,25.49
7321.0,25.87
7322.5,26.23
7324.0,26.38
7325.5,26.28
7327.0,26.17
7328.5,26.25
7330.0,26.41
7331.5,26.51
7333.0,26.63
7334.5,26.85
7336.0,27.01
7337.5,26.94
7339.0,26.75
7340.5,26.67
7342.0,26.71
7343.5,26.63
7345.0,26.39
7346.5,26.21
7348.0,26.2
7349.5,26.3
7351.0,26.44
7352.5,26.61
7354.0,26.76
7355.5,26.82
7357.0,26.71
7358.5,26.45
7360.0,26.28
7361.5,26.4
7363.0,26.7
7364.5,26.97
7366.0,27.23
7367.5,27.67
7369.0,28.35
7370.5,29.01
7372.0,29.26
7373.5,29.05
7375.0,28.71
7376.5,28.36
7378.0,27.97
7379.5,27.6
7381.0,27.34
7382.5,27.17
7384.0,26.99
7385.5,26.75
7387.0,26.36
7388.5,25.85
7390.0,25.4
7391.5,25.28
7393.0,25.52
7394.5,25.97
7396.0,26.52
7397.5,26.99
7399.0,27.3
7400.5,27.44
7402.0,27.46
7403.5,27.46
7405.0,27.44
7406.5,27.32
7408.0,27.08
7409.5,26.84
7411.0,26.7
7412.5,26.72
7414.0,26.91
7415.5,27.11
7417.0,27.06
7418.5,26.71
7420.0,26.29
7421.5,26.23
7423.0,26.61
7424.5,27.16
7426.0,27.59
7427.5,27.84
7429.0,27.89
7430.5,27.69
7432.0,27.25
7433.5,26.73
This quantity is 1.5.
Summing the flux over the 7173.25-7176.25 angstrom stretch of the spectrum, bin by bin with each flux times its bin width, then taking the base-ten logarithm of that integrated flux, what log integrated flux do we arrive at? 1.86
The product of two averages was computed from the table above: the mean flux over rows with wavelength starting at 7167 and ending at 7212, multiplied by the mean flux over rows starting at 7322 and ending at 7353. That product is 636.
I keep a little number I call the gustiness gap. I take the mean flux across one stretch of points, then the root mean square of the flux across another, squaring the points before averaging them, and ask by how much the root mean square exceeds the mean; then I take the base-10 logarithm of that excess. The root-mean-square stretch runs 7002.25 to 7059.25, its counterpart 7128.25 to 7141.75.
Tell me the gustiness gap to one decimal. 0.4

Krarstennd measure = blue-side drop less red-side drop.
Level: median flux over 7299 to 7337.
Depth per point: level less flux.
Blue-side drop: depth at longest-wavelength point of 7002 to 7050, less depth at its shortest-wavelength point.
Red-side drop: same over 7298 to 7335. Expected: 1.2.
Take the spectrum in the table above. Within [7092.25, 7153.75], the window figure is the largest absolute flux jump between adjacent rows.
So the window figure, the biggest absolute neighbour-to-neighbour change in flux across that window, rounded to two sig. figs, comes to 0.42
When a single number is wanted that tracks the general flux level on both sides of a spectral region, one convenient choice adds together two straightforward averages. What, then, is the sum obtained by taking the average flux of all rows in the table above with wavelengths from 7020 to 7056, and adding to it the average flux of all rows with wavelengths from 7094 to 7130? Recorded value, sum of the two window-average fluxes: 51.1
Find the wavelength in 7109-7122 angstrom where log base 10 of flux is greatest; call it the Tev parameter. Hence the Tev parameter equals 7118.5 angstrom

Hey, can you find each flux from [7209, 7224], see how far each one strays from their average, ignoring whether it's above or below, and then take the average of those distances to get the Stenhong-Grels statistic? 0.11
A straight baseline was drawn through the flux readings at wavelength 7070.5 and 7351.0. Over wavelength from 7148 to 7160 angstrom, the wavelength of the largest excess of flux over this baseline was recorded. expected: 7159.0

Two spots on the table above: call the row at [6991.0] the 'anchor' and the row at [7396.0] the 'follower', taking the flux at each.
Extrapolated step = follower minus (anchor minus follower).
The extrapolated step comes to 26.6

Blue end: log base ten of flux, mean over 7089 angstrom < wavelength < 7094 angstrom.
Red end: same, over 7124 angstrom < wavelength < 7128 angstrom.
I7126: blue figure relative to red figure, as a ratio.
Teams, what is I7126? 1.00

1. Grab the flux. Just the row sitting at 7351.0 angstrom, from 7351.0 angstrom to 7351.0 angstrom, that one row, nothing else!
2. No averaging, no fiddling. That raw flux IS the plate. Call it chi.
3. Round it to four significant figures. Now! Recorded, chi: 26.44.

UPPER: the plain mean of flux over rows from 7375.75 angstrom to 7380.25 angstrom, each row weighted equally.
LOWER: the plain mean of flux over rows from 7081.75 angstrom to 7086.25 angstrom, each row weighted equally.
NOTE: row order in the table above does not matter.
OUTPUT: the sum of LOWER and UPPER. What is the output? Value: 52.3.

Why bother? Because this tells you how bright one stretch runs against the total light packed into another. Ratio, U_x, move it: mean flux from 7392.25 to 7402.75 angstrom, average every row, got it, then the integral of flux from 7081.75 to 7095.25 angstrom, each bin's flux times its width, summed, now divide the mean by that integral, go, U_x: 0.081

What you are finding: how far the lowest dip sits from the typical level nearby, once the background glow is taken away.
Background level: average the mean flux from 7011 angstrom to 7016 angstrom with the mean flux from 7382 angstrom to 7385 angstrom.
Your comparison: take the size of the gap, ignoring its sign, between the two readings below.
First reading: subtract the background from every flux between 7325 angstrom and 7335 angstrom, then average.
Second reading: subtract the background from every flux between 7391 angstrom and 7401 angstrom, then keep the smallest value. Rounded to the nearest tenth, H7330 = 1.2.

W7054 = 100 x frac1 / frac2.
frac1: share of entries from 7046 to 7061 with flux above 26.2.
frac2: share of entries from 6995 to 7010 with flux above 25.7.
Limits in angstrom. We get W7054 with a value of 100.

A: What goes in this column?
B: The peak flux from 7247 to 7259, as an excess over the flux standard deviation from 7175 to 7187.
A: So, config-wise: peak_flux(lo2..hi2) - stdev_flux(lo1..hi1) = 25.9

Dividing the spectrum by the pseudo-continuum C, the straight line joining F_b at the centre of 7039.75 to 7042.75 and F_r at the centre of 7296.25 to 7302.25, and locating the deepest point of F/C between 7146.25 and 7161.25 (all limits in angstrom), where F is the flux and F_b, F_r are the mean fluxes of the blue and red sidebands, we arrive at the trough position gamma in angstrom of 7147.0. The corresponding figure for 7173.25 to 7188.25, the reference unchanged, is 7184.5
